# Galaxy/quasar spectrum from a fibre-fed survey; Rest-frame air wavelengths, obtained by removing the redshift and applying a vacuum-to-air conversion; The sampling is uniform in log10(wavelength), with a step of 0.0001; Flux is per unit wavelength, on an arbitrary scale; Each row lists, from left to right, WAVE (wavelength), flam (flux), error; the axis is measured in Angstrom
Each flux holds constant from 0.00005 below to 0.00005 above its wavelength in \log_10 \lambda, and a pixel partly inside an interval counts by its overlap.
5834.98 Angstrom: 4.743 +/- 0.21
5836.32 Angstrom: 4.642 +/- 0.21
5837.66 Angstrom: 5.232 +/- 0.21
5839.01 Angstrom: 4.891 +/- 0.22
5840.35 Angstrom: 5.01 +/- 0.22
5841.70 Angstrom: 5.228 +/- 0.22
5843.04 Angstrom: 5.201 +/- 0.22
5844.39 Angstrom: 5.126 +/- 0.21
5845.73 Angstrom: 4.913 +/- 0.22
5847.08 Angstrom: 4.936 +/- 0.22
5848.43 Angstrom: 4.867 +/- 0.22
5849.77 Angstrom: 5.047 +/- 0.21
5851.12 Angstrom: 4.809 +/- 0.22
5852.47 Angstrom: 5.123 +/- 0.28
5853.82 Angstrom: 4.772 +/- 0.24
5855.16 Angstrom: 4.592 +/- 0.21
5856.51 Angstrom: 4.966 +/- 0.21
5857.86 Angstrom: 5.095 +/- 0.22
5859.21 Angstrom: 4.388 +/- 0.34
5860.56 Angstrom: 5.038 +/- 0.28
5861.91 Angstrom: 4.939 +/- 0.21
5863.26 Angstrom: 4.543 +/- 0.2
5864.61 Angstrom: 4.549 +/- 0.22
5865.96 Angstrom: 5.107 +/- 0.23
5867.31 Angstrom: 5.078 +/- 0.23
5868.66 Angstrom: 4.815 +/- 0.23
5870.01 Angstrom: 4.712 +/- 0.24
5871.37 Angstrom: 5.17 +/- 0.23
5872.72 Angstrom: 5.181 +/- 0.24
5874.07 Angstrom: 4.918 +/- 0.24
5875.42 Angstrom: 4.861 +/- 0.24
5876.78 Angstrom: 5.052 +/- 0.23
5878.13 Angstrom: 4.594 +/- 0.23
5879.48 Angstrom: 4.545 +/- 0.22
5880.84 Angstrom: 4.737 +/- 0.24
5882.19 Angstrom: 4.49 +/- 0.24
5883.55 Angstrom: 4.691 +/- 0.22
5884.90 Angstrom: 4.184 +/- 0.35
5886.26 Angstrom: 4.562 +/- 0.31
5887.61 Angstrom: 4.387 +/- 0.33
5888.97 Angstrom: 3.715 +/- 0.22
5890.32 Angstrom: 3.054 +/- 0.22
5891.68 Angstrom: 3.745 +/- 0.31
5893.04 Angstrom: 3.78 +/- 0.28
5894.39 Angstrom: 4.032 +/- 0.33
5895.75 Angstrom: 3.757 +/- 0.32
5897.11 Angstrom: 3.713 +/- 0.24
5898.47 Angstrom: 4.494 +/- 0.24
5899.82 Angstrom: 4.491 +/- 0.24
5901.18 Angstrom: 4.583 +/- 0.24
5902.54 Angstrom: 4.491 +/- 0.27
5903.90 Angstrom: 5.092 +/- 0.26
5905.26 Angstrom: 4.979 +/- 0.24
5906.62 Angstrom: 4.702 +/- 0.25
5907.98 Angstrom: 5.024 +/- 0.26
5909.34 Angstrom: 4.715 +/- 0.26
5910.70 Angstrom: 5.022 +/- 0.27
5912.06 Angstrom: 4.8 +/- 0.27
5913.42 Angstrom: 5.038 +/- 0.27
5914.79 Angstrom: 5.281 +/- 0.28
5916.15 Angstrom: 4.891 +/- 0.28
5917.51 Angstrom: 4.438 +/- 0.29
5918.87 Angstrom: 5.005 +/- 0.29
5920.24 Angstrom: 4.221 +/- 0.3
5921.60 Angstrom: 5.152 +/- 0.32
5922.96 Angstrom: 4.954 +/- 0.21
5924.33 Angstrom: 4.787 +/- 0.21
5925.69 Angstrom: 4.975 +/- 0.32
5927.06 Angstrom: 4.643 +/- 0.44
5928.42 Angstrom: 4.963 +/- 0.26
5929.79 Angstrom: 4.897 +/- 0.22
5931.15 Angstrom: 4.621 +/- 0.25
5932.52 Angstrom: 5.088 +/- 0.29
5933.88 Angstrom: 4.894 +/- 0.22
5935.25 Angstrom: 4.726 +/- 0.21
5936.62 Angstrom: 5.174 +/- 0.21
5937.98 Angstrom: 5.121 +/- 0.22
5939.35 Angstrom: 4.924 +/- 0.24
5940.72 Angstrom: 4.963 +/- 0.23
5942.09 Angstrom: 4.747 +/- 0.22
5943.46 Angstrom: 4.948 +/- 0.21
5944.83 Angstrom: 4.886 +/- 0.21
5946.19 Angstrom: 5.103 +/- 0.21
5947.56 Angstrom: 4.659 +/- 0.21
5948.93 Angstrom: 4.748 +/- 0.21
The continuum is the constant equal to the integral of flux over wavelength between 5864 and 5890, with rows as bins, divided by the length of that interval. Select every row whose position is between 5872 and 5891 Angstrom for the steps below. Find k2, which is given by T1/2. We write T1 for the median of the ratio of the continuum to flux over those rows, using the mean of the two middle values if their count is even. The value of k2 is 0.511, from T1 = 1.02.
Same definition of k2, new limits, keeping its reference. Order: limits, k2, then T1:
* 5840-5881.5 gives 0.474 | 0.95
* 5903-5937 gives 0.472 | 0.94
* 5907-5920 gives 0.468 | 0.94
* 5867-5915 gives 0.498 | 1.00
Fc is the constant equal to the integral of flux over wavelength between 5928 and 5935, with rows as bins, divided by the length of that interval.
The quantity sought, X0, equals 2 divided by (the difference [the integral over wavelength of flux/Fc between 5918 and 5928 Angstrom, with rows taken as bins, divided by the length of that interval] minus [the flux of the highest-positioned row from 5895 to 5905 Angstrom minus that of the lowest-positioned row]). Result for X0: -5.75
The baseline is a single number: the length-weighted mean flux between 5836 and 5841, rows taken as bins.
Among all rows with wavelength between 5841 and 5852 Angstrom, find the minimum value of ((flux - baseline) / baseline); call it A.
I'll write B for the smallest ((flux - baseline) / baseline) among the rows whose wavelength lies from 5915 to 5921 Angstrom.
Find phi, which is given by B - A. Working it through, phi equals -0.12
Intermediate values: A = -0.03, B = -0.15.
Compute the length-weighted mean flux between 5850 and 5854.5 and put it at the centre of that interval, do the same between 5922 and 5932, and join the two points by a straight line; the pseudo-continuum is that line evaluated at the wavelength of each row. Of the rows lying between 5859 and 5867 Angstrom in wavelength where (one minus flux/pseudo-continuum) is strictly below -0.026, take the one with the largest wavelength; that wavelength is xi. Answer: 5865.96 Angstrom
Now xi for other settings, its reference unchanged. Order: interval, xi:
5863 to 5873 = 5872.72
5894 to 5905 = 5903.90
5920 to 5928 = 5925.69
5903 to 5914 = 5913.42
